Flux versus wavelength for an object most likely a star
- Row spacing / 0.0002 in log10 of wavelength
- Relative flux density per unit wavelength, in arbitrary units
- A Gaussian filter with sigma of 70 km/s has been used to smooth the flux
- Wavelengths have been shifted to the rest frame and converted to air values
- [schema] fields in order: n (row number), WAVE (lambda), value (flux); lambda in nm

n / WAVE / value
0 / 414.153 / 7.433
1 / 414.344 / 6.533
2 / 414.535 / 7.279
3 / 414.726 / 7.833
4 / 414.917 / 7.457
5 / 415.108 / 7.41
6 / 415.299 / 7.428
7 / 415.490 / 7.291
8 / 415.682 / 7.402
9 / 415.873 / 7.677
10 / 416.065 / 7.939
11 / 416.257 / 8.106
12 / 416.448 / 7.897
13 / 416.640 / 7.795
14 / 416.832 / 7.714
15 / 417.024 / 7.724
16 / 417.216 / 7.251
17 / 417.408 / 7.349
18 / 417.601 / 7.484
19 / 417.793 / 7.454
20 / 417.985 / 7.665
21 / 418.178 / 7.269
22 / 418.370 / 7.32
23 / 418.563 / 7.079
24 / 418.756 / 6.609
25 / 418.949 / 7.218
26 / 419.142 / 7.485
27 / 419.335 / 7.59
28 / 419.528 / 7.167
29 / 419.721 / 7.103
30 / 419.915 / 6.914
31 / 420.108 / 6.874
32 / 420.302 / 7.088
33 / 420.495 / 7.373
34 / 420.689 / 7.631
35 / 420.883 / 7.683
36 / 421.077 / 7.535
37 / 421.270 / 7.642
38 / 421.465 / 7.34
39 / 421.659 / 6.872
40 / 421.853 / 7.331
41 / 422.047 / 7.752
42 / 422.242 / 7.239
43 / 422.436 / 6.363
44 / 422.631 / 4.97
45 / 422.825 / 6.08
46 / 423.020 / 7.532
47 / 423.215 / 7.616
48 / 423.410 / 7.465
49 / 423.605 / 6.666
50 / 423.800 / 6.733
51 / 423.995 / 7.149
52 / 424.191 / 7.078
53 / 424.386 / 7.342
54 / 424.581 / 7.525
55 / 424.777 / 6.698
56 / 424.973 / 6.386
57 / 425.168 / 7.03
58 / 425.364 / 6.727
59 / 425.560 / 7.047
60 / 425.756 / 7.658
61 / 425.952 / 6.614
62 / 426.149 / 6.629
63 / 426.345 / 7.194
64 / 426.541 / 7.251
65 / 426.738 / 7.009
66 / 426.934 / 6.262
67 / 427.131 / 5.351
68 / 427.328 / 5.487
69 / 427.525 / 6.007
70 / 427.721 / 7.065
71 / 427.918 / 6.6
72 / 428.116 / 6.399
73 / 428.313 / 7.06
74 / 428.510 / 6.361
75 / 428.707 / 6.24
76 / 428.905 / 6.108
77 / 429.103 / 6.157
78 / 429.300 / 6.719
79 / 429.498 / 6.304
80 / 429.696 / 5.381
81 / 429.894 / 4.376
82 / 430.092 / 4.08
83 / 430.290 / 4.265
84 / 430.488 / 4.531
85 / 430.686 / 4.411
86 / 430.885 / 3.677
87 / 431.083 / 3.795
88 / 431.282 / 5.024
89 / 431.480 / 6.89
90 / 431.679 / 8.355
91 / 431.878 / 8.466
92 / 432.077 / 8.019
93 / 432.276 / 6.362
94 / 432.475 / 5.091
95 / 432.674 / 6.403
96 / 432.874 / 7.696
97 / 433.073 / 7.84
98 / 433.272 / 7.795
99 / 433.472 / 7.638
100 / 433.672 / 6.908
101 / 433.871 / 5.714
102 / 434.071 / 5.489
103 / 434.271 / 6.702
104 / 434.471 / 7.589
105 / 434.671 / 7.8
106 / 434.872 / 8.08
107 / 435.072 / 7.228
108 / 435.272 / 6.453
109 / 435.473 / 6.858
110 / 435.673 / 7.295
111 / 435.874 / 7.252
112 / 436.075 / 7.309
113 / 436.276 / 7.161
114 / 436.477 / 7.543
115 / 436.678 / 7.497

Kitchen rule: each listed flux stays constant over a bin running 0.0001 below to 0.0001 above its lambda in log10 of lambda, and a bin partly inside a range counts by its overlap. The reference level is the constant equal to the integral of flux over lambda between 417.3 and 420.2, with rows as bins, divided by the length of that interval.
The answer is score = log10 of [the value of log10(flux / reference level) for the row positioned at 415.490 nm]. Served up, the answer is -2.51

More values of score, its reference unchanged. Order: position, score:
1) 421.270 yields -1.63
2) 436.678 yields -1.82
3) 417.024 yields -1.55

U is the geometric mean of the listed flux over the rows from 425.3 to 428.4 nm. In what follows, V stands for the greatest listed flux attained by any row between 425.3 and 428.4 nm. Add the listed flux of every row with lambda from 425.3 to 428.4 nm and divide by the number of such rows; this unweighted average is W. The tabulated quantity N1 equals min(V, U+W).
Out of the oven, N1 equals 7.7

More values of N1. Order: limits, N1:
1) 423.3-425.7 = 7.5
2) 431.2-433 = 8.5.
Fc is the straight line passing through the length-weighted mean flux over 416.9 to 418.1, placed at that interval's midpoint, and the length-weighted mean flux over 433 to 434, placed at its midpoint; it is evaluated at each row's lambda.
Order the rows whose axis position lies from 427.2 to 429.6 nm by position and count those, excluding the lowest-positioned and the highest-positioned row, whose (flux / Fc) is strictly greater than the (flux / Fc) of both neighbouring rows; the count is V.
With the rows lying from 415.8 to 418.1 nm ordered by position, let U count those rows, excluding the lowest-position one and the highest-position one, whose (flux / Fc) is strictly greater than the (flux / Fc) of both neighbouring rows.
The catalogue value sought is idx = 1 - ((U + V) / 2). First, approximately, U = 3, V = 3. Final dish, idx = -2.00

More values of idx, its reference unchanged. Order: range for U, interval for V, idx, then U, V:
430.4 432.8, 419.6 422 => -0.50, 1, 2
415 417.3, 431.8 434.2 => -1.00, 3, 1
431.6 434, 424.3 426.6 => -1.50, 2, 3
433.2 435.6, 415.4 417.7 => -0.50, 1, 2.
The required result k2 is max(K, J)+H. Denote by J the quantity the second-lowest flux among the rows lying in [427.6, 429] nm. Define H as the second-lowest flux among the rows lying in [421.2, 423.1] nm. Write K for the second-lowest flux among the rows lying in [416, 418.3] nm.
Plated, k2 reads 13.35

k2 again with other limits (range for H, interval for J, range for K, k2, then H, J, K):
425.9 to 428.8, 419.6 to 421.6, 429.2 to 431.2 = 12.40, 5.487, 6.914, 3.795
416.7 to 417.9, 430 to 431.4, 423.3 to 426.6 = 13.96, 7.349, 3.795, 6.614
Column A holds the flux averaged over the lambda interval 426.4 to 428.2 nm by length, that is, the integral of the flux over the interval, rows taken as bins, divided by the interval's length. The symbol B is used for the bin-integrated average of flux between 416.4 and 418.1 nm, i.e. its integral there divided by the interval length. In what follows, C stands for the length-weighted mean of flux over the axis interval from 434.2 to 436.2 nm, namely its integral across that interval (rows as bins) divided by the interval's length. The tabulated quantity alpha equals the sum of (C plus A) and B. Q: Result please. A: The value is 21.2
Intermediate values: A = 6.4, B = 7.6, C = 7.26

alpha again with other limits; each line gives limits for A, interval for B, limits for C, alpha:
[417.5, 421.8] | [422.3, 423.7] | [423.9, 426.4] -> 21.0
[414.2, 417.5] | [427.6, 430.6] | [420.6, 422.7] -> 20.5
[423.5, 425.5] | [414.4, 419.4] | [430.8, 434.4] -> 21.0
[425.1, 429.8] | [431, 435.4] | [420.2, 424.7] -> 20.5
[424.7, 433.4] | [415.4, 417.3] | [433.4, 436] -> 21.0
